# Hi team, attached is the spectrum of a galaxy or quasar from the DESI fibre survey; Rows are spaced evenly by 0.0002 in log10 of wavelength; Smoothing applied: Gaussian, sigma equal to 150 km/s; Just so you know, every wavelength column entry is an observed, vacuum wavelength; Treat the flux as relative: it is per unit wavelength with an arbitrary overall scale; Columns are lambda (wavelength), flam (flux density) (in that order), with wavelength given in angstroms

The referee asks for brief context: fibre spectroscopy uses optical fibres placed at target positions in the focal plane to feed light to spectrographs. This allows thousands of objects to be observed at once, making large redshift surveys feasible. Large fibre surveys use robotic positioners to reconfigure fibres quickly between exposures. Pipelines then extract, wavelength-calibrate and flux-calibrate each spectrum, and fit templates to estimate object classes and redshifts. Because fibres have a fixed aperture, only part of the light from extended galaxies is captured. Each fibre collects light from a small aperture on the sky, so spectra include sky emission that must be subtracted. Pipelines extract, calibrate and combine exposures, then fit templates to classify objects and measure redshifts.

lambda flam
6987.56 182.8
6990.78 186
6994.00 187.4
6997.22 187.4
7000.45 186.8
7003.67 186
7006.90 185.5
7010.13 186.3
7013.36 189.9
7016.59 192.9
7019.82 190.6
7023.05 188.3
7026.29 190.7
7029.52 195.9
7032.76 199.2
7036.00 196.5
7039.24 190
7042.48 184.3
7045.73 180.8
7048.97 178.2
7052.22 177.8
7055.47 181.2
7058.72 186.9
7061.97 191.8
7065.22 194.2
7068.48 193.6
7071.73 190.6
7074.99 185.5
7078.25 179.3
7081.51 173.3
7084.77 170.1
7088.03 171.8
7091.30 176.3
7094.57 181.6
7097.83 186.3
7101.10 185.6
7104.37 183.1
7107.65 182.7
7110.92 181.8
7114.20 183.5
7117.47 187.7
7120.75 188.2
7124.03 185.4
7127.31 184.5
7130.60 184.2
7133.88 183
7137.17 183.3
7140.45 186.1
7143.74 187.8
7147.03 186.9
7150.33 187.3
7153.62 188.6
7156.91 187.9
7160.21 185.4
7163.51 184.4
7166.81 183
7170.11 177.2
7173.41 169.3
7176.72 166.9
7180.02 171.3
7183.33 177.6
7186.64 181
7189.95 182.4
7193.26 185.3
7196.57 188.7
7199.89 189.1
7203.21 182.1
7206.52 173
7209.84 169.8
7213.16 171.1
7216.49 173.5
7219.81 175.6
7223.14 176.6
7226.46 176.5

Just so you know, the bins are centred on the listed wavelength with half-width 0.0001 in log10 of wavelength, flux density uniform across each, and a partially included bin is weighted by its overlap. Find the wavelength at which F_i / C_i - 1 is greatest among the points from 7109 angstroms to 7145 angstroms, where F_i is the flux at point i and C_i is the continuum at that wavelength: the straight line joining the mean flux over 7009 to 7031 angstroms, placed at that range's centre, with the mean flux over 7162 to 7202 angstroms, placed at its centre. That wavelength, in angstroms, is 7143.74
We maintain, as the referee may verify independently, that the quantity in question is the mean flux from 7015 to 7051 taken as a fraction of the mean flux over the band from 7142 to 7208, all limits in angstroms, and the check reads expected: 1.04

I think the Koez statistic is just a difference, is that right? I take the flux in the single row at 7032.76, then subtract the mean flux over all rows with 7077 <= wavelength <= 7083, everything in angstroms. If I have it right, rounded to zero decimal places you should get 23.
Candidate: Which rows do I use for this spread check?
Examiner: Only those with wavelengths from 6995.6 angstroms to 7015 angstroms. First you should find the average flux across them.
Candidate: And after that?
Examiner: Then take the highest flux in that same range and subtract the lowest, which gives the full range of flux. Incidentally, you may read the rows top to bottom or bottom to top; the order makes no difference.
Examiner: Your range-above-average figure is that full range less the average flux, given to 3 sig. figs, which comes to -183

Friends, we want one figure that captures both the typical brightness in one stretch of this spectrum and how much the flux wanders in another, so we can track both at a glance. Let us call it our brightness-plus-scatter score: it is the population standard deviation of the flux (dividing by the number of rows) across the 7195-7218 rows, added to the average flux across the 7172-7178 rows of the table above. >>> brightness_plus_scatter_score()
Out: 176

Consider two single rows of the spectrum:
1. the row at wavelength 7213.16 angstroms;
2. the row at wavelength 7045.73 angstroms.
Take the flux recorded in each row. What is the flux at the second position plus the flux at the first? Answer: 352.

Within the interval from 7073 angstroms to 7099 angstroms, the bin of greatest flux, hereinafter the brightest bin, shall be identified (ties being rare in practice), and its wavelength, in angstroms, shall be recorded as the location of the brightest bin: 7097.83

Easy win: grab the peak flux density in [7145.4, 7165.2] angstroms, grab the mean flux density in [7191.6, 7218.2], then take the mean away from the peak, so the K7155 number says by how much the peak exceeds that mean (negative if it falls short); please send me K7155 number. 9.5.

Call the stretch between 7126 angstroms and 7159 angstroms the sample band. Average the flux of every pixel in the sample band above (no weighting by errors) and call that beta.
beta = 186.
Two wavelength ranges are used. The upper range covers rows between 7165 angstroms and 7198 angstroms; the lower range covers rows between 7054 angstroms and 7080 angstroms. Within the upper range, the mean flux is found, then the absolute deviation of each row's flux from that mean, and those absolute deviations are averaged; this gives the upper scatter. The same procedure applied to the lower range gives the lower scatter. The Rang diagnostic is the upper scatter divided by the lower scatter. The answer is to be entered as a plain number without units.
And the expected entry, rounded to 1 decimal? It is 1.2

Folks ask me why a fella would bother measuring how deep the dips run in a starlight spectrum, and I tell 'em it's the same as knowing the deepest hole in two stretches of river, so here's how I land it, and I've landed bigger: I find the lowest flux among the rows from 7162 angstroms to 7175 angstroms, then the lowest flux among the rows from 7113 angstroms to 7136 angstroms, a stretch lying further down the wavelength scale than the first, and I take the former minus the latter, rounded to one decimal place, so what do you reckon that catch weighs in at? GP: -13.7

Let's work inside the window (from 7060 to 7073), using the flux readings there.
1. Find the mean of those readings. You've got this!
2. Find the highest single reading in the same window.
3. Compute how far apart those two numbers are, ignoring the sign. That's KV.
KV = 2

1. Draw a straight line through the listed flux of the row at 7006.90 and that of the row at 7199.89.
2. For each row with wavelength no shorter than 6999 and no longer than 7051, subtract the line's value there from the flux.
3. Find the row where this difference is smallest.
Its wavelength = 7048.97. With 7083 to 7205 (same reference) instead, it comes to 7176.72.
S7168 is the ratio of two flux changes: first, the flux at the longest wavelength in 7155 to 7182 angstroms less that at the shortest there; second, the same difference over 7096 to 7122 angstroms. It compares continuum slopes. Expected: -8.7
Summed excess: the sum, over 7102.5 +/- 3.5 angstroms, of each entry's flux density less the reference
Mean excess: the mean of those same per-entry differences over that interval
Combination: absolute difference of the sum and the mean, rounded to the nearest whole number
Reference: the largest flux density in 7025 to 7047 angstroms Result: 15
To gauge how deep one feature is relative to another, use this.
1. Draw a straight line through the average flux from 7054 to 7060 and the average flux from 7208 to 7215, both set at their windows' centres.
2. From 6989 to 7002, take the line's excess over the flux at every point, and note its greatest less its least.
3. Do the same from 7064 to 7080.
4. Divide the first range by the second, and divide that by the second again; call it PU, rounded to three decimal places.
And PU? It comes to 0.010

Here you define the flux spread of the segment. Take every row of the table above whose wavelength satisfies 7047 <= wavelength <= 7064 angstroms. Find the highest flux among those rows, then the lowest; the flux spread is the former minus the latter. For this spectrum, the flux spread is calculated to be 14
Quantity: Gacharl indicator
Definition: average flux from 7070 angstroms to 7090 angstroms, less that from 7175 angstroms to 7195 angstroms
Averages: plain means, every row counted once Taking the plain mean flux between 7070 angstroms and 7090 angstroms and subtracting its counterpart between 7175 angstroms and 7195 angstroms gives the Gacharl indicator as 1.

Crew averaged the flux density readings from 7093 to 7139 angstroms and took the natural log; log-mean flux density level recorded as 5.22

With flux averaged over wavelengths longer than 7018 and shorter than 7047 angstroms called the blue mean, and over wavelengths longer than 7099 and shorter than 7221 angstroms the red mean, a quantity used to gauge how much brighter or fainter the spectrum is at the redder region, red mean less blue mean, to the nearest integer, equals -9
